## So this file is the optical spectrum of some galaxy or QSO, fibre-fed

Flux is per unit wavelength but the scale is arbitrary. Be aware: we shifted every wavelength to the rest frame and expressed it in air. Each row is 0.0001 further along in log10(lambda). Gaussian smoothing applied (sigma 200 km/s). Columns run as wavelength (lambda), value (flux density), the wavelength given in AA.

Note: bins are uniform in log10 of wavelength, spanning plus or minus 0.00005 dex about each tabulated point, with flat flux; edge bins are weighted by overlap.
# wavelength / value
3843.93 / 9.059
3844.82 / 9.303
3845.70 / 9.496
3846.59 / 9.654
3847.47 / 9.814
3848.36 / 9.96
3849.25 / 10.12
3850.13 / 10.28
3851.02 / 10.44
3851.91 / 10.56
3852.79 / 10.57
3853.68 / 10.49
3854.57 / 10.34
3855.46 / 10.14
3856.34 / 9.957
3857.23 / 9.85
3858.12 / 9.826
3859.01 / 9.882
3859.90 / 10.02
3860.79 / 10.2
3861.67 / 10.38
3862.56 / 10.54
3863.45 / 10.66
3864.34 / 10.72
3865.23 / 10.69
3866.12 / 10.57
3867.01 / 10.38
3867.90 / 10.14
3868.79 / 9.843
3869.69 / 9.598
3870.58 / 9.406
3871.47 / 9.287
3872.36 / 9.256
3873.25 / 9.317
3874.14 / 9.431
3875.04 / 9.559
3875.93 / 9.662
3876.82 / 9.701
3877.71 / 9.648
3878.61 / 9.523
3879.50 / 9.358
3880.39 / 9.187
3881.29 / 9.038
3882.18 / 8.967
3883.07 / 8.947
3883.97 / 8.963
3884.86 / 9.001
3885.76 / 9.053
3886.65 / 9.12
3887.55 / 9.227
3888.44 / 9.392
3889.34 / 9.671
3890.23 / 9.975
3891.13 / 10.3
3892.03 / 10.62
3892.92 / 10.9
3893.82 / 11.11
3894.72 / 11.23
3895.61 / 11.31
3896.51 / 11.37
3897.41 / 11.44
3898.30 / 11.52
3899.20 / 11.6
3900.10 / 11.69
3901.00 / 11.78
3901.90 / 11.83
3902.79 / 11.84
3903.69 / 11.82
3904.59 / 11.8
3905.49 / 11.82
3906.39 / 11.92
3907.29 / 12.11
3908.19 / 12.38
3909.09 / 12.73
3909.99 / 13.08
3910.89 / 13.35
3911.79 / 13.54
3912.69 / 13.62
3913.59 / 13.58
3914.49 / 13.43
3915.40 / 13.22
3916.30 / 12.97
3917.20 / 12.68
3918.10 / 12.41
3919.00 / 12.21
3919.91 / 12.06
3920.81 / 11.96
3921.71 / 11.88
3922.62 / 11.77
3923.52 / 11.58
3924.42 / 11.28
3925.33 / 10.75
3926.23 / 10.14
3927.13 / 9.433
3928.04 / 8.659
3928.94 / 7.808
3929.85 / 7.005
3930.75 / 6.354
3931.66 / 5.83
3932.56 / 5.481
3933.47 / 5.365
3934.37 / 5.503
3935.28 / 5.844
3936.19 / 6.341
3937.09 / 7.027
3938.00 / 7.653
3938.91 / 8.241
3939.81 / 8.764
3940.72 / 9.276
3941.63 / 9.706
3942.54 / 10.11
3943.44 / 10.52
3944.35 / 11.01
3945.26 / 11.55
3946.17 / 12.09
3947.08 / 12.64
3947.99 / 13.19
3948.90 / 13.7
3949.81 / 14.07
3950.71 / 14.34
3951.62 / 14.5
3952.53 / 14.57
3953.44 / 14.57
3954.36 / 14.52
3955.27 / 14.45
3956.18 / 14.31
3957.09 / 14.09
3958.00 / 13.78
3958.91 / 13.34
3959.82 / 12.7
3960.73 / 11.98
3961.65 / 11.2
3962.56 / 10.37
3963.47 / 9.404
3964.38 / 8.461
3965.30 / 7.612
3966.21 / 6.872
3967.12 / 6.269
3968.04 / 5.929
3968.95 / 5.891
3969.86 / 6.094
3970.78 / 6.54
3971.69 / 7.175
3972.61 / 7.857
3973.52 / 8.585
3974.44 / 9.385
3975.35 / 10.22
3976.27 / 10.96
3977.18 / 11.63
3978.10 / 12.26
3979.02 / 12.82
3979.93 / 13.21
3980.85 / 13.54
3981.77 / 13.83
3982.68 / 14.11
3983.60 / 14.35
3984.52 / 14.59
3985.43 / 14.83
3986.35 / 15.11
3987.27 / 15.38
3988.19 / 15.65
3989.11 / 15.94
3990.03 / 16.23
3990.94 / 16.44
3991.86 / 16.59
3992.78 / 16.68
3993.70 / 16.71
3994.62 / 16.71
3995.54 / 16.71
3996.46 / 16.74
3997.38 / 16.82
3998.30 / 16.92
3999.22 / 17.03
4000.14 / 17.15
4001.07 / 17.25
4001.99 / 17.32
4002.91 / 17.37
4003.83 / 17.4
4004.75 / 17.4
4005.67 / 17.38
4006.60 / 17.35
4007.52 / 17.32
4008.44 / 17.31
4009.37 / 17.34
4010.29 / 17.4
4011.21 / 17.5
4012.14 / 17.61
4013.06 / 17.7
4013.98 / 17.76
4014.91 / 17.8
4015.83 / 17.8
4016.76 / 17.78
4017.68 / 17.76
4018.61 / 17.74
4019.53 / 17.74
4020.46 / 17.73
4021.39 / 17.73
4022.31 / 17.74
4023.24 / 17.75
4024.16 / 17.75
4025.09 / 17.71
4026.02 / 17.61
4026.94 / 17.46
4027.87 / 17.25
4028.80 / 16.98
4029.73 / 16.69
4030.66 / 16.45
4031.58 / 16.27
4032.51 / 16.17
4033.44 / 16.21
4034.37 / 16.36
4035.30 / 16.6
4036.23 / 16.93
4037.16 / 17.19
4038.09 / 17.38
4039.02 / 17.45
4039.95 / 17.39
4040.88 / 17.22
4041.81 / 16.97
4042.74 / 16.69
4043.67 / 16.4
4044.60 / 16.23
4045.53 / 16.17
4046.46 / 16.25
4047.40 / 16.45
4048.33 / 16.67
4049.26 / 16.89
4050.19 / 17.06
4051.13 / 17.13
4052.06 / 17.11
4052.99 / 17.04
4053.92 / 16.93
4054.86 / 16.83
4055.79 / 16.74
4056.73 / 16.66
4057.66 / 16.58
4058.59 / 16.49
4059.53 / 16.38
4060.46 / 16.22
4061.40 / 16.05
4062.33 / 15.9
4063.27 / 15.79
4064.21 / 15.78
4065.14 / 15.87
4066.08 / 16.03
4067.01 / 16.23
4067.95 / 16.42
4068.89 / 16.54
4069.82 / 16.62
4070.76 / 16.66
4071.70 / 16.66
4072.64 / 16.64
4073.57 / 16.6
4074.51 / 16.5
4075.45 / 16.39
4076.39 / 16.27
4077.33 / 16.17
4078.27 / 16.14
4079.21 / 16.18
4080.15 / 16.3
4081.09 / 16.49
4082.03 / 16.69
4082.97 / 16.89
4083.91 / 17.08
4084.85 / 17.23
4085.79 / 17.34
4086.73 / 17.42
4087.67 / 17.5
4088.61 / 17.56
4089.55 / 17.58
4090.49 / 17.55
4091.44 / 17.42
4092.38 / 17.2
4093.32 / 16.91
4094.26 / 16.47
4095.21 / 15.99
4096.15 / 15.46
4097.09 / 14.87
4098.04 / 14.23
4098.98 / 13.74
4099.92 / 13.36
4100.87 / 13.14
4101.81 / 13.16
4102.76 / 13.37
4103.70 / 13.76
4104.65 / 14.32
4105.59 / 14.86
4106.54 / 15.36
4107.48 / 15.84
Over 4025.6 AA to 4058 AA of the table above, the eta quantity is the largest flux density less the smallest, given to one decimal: 1.4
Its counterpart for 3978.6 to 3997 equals 3.9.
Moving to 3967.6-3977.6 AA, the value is 5.7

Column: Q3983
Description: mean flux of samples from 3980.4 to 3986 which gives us 14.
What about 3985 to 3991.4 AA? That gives 16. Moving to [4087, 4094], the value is 17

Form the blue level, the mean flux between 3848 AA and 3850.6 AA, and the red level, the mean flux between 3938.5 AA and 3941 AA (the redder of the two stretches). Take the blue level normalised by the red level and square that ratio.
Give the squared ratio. 1.3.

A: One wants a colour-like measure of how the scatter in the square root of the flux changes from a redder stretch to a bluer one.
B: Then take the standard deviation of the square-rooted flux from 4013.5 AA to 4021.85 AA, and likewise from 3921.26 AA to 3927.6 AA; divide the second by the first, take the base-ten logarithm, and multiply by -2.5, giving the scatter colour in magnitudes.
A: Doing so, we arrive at -4.1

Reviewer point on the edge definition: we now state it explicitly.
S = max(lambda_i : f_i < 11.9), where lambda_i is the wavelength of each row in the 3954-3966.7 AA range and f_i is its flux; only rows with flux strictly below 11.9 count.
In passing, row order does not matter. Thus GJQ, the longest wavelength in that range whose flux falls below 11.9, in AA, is 3966.21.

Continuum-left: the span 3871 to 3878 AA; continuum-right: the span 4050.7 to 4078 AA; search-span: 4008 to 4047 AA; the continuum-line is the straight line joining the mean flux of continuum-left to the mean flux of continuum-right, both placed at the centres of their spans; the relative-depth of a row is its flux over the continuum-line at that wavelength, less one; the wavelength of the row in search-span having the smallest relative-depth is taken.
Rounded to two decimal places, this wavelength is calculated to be 4045.53 AA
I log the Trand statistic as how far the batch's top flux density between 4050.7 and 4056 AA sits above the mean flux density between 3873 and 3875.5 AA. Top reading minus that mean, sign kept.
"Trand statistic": 7.7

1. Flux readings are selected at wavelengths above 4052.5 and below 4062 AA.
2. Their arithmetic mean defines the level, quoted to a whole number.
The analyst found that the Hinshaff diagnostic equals 17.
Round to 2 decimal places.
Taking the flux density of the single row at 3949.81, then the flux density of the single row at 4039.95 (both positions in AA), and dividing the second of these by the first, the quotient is 1.24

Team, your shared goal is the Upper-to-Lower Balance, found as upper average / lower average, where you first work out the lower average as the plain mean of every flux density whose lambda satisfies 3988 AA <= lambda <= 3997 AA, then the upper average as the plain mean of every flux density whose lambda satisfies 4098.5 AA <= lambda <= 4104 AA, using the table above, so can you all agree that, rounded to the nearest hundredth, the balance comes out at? 0.82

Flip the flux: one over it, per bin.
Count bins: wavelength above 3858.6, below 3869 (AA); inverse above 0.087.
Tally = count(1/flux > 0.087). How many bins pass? 12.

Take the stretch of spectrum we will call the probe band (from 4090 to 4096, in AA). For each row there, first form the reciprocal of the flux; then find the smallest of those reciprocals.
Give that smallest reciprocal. 0.057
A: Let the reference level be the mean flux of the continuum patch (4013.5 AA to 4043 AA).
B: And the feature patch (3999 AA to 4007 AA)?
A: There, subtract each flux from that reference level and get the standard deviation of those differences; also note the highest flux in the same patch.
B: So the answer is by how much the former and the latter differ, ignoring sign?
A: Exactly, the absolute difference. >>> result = 17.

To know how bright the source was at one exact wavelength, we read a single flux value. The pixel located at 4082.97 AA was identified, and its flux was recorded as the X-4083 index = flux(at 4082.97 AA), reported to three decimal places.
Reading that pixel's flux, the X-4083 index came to 16.890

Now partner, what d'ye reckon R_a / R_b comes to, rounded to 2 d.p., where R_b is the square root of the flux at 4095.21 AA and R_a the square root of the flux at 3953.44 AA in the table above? 0.95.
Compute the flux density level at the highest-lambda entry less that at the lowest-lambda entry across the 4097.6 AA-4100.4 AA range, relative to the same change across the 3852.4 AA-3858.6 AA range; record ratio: 1.2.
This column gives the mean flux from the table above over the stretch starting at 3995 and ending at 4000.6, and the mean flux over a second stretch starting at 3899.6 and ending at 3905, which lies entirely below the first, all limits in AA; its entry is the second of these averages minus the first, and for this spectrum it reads -5.1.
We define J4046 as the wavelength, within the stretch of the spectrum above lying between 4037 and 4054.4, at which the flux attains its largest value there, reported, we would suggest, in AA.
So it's 4039.02 AA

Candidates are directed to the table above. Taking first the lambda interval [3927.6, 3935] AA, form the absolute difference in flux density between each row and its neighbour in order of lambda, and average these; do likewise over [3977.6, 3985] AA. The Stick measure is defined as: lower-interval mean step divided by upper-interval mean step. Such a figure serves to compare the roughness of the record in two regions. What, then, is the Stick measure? 1.5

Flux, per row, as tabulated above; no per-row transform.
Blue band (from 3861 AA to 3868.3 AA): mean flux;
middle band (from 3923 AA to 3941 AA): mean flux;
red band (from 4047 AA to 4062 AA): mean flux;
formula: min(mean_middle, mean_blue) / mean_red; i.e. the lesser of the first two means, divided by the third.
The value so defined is 0.47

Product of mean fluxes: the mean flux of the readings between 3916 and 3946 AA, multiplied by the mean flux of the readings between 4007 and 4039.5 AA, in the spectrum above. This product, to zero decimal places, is 162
